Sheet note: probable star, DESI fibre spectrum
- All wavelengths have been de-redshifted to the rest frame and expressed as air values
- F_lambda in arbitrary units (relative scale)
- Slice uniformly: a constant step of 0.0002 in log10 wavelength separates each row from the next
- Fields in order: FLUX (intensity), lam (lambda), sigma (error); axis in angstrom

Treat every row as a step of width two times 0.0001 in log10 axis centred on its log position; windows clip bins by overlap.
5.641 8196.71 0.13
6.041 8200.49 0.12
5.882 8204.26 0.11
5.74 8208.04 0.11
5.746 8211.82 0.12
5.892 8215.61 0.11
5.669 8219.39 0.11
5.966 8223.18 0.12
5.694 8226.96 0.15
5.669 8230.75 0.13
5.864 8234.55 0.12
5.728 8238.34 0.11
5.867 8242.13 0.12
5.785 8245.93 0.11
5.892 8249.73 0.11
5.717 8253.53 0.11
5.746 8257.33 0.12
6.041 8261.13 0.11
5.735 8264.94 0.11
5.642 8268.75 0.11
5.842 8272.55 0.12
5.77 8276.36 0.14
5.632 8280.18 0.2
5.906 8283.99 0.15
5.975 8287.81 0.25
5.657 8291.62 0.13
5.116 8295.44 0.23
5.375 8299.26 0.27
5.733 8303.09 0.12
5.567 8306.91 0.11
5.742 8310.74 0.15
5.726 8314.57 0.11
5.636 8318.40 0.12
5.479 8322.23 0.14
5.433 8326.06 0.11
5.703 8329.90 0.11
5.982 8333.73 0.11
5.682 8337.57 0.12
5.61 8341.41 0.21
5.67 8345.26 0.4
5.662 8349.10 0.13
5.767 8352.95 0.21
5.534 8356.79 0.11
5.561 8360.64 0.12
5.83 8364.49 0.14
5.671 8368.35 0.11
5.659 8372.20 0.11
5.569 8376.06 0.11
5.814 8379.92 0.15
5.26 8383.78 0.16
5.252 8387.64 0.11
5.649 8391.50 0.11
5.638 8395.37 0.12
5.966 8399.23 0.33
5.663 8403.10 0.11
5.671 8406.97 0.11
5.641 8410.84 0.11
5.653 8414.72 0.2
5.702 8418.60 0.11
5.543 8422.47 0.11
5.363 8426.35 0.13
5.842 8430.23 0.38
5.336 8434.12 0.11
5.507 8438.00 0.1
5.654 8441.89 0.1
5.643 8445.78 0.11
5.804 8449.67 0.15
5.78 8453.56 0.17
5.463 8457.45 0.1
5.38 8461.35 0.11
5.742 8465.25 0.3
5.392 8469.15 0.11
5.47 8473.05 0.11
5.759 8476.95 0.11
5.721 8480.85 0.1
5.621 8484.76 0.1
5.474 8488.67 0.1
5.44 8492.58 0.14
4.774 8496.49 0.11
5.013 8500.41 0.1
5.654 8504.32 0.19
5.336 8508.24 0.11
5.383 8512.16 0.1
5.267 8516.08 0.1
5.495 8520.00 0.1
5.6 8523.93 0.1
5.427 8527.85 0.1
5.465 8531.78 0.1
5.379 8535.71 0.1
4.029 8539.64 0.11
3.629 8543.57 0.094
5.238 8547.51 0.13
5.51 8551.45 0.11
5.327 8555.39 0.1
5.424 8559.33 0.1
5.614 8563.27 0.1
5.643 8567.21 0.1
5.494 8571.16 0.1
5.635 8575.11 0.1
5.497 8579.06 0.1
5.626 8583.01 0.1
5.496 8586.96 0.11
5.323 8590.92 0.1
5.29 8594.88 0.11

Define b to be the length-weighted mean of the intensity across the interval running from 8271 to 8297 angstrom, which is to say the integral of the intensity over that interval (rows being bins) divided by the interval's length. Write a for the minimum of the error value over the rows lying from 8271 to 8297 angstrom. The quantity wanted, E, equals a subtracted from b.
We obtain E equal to 5.59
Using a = 0.120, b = 5.71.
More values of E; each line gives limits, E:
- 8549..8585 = 5.43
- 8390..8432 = 5.56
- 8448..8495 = 5.48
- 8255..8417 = 5.55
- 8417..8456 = 5.52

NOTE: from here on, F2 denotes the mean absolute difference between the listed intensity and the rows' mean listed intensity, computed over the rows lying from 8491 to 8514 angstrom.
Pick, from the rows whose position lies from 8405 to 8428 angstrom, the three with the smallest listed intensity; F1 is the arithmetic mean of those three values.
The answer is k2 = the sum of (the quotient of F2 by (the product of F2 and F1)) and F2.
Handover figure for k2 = 0.430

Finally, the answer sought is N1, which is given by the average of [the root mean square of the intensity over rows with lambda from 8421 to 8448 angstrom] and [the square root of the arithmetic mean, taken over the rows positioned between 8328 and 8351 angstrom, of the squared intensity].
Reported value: 5.64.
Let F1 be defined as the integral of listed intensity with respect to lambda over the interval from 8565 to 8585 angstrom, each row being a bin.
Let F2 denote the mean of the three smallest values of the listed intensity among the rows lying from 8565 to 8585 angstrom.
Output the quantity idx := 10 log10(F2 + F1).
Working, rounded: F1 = 112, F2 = 5.54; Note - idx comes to 20.7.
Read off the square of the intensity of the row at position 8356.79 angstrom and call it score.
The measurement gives 30.6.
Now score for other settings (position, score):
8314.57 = 32.8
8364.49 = 34.0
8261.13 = 36.5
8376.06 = 31.0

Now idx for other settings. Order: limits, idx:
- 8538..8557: 19.8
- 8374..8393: 20.4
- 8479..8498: 20.3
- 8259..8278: 20.6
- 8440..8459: 20.5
